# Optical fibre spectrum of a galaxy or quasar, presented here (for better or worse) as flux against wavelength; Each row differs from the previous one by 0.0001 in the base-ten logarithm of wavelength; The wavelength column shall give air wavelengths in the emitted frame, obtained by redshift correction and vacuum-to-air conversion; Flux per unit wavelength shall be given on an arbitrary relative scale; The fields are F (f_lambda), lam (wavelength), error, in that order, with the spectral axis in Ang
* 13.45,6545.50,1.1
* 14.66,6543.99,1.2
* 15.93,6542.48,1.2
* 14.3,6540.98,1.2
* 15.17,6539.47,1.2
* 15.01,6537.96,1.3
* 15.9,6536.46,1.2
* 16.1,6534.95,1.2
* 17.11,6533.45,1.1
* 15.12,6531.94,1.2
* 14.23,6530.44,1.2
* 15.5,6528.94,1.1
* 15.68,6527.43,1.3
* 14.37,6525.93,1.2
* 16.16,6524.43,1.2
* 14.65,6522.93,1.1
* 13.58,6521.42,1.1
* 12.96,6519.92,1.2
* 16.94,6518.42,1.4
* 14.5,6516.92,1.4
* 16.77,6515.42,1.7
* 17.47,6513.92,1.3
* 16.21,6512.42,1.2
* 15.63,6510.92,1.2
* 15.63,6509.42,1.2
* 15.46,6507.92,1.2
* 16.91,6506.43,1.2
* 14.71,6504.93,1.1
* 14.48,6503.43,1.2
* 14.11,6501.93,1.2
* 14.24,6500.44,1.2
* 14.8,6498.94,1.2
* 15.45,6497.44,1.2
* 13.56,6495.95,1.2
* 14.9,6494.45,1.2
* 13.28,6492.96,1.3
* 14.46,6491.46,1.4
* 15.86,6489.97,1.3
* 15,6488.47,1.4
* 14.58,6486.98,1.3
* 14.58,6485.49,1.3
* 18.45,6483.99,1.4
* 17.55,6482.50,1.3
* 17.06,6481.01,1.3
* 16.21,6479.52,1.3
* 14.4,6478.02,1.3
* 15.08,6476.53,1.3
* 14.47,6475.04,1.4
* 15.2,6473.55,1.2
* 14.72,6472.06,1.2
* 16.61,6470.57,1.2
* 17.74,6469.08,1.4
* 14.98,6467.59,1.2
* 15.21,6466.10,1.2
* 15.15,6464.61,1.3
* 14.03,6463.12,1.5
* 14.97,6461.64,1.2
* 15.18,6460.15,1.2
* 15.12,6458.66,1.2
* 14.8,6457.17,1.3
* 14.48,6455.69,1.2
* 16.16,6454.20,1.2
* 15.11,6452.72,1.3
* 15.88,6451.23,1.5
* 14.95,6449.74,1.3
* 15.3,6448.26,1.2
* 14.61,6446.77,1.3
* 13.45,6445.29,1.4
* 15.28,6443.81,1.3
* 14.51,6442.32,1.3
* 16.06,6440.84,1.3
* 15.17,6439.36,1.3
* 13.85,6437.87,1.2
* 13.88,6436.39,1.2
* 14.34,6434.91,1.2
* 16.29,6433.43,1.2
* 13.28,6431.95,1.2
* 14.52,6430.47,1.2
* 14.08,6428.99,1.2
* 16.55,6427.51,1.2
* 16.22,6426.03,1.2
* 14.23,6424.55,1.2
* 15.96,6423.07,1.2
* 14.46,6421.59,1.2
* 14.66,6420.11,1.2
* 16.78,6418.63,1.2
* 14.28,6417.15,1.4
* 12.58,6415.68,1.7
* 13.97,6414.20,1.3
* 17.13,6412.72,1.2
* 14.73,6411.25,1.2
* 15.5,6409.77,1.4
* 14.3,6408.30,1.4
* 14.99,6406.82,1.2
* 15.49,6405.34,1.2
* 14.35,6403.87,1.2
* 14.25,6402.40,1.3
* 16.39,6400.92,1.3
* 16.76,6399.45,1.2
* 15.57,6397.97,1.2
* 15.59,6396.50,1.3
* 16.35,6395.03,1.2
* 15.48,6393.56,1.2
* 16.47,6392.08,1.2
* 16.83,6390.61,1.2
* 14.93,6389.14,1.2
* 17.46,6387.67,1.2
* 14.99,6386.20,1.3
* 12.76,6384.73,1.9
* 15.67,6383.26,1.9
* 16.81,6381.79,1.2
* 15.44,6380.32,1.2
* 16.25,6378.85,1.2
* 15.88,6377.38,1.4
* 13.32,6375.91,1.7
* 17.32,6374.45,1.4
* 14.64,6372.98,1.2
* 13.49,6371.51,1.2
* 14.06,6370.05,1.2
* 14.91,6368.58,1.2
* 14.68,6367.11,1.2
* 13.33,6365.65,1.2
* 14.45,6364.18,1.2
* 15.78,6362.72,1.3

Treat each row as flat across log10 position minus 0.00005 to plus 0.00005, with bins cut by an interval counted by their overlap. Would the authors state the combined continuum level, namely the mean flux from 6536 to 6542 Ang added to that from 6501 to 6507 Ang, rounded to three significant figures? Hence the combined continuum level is 30.1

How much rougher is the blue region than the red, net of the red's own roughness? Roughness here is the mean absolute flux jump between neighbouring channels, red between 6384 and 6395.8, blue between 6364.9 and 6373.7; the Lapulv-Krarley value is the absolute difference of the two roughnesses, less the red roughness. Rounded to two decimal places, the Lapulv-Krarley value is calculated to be -0.83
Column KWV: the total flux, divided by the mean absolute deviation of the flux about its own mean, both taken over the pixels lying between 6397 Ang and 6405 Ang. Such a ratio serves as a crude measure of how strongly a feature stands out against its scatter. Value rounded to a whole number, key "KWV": 83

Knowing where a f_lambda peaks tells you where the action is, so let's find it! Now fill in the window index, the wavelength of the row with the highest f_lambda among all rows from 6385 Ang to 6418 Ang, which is 6387.67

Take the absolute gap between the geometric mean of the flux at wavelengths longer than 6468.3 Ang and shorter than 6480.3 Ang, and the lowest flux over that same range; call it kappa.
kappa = 1.12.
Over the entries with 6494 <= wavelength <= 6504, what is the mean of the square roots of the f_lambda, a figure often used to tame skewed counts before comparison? 3.81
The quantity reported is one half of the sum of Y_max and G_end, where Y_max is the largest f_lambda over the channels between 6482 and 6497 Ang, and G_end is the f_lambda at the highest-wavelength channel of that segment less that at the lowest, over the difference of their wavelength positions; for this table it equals 9.08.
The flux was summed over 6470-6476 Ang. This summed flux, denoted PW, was 61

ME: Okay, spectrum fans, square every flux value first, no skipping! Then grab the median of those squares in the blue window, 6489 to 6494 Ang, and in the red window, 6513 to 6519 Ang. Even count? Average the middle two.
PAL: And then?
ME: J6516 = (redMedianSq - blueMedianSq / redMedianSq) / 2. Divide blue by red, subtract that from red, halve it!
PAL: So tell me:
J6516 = 142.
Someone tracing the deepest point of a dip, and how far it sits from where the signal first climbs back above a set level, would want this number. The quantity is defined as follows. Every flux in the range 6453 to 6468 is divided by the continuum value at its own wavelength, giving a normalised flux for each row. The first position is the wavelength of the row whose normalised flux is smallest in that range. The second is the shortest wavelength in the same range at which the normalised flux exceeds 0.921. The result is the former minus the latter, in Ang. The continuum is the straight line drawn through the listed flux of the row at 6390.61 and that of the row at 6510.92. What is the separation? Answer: 8.9 Ang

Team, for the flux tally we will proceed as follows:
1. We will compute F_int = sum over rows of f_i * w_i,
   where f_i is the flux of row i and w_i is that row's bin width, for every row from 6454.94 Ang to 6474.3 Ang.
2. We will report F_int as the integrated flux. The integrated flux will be 295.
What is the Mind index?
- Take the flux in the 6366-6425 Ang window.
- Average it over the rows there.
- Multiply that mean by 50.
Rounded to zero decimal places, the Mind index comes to 762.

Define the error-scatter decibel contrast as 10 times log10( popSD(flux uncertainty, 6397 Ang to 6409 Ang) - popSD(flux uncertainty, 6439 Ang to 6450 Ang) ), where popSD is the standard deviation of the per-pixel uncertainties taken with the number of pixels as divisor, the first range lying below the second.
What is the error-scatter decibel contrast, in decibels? -17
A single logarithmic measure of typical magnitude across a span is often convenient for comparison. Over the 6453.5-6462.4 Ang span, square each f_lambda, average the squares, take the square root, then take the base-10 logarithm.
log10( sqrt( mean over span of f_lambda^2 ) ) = 1.18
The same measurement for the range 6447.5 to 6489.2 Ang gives 1.19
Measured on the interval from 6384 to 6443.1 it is 1.18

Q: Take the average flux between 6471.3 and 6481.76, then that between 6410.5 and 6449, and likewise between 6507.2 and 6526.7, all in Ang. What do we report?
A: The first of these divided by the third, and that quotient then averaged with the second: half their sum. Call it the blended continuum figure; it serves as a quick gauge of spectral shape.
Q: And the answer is 7.92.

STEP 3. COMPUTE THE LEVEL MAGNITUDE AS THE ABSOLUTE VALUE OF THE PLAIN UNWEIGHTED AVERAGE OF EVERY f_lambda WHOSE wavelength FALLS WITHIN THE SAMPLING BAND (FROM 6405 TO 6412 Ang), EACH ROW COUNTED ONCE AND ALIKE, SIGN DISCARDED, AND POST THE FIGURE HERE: 15.0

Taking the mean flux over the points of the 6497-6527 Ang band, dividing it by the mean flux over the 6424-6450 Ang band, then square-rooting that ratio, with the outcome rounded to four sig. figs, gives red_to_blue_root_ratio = 1.015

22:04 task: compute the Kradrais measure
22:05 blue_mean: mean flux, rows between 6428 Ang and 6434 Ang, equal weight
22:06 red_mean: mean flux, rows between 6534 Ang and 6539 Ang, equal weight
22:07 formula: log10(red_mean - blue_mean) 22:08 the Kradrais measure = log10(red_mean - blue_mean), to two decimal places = 0.05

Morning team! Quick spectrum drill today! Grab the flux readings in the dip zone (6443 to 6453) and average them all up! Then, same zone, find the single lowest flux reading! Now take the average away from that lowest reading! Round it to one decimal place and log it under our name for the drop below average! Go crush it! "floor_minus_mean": -1.5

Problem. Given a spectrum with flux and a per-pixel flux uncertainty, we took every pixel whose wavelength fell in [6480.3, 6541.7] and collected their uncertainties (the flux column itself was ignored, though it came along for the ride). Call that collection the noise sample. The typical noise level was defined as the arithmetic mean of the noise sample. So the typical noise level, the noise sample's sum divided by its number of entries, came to 1.25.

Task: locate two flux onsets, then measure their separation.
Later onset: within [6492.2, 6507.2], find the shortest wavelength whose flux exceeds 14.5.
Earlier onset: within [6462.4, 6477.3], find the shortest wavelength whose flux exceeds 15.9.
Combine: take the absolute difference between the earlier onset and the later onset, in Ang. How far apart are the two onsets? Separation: 25.4 Ang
